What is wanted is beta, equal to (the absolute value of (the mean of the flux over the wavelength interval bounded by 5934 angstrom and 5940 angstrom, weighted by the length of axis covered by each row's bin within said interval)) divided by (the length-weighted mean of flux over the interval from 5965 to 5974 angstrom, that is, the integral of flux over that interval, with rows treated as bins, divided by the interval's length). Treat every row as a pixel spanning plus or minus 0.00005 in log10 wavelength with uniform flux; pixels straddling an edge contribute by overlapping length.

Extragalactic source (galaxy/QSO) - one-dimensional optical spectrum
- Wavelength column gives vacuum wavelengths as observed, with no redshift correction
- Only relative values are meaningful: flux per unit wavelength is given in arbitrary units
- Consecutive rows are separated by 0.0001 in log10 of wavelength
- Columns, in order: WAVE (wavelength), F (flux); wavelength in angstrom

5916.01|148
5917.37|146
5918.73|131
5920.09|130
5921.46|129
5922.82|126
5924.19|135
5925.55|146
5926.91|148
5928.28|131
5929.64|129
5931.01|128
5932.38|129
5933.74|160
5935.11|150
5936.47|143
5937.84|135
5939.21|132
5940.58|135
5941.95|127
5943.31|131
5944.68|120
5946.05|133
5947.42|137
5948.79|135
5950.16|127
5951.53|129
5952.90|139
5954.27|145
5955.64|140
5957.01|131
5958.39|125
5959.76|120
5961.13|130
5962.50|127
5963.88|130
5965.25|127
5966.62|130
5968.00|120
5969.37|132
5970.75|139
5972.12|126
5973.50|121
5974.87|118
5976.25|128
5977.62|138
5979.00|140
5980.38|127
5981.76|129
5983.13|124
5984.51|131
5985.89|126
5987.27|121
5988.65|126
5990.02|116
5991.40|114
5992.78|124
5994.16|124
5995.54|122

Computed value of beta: 1.10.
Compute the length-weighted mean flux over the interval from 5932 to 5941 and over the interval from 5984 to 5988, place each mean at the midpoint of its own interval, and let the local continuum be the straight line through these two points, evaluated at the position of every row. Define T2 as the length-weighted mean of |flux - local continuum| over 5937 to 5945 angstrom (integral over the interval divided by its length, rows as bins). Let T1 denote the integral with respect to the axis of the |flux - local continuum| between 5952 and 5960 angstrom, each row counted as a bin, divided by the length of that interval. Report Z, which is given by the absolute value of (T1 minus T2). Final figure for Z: 2.1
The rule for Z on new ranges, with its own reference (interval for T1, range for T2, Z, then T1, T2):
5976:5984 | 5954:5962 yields 2.5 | 5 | 7.3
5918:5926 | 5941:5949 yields 5.5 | 14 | 8.1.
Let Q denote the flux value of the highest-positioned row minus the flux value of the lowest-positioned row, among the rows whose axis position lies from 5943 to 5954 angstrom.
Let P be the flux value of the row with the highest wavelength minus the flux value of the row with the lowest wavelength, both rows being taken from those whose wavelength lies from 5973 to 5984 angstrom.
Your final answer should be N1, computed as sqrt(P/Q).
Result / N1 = 0.6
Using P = 3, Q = 8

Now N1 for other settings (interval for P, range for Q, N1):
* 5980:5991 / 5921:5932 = 3.3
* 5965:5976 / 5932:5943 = 2.1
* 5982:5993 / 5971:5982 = 0.0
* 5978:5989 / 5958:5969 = 1.7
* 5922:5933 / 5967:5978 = 0.4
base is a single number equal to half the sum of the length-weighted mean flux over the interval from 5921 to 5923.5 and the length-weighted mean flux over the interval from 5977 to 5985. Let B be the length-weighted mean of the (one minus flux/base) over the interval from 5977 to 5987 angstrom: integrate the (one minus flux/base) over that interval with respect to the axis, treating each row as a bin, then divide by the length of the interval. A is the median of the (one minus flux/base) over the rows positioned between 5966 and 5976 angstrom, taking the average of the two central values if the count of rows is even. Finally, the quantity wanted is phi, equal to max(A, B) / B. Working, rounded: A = 0.027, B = -0.01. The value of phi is -4.4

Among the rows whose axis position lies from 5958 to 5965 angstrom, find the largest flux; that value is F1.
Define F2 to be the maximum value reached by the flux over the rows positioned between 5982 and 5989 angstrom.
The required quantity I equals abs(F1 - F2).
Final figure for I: 1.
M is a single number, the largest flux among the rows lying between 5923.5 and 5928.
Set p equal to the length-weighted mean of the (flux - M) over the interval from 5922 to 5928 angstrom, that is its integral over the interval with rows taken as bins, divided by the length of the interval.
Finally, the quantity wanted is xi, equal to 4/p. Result -0.40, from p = -10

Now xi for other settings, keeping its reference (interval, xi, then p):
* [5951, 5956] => -0.42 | -10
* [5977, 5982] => -0.28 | -14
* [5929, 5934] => -0.30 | -13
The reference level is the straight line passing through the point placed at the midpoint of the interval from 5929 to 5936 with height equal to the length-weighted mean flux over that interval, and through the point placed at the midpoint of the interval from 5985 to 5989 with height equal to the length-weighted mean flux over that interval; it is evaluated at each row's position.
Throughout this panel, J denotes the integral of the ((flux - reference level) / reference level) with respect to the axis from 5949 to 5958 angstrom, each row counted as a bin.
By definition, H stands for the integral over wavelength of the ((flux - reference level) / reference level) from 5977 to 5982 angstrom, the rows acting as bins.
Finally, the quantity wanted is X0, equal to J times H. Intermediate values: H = 0.29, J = 0.08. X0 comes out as 0.02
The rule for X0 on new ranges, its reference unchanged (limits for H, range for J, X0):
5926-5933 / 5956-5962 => 0.07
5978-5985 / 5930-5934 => -0.03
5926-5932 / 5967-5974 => 0.01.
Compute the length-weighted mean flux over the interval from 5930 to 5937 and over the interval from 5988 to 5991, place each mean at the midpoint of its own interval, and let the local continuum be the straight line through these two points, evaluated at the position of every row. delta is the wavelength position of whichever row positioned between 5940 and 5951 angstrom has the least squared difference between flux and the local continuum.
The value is 5948.79 angstrom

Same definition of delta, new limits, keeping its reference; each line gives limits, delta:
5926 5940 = 5936.47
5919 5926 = 5925.55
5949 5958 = 5957.01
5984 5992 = 5987.27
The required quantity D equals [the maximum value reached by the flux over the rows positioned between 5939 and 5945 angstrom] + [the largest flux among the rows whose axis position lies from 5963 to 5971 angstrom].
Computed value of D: 274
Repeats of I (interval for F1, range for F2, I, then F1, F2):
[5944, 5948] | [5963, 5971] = 2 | 137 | 139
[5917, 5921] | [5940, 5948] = 9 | 146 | 137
